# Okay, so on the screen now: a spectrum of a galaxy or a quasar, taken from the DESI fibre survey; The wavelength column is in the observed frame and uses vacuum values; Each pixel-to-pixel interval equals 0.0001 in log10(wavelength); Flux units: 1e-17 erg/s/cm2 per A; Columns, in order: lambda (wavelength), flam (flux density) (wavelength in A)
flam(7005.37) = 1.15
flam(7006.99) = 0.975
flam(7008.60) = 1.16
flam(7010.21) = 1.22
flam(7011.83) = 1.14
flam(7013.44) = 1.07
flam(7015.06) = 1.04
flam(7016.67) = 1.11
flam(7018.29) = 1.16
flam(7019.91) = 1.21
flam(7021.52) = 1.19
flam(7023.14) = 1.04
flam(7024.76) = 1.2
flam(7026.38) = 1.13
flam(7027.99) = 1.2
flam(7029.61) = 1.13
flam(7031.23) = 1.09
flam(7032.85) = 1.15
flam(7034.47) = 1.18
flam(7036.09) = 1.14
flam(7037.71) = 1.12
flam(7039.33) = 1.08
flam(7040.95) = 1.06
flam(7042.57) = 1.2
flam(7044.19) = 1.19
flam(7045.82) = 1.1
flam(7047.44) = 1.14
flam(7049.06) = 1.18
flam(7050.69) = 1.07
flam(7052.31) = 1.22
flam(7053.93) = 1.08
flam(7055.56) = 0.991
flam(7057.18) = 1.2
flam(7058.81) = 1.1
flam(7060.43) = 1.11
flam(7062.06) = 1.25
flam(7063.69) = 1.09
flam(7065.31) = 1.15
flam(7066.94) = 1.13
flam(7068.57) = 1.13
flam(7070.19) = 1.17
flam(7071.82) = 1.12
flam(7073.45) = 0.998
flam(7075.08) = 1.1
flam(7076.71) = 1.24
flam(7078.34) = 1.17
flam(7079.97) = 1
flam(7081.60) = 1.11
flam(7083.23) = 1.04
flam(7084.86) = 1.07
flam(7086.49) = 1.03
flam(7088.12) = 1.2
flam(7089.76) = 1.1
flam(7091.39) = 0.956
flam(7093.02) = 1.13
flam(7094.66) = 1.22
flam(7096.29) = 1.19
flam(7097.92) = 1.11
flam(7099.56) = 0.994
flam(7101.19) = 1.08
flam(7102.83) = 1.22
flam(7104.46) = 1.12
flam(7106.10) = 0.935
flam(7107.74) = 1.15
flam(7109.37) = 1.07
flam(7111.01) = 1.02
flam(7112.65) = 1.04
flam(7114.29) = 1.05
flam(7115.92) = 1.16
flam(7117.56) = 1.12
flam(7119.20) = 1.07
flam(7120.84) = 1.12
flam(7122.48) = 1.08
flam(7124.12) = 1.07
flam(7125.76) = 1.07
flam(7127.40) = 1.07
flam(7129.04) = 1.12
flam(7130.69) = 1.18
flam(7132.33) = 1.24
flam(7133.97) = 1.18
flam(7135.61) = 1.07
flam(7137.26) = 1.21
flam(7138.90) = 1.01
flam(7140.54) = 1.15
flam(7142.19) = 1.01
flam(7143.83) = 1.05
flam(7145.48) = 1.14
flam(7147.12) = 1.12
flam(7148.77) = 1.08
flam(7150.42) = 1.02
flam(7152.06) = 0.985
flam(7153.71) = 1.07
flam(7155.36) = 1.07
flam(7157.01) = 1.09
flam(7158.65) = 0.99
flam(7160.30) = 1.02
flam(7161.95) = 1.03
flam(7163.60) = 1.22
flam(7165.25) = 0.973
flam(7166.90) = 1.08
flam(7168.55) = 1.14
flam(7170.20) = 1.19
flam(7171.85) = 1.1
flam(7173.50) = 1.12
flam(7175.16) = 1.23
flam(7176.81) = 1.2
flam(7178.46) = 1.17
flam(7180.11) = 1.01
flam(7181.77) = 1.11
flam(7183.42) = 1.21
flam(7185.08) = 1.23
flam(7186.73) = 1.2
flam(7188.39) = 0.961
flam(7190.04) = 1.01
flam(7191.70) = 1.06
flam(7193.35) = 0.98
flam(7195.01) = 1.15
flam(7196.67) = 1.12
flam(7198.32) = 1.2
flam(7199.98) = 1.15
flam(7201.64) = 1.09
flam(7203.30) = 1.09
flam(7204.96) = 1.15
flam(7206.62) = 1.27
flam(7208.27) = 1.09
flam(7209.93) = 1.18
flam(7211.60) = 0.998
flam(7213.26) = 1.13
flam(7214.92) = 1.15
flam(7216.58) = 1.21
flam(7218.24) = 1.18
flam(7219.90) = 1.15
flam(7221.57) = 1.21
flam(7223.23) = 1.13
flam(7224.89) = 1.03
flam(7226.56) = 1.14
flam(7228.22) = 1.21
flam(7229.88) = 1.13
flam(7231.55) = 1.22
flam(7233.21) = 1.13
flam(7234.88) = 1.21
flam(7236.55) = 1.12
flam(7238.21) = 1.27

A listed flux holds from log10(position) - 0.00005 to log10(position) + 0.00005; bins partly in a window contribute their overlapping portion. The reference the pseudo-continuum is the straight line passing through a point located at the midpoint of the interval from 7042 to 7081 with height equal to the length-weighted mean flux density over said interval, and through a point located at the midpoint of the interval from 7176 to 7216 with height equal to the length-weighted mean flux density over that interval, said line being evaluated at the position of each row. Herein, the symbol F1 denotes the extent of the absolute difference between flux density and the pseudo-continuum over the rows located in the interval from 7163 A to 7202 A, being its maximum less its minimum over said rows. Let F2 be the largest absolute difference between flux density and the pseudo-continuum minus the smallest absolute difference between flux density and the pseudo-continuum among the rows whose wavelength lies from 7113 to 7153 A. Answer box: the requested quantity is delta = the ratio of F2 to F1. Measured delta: 0.84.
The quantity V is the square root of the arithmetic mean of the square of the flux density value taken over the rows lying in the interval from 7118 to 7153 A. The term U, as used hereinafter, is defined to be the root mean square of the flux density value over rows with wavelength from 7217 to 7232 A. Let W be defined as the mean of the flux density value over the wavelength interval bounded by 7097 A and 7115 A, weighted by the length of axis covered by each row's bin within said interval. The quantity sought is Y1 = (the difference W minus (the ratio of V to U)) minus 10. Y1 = -9.88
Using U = 1.16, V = 1.10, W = 1.07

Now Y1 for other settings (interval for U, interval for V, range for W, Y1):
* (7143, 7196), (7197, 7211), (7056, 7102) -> -9.94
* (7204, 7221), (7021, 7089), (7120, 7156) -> -9.88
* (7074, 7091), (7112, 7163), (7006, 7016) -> -9.88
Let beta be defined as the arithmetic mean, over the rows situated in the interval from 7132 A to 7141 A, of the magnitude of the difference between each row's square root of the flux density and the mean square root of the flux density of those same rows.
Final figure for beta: 0.0326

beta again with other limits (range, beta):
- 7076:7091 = 0.0309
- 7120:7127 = 0.0084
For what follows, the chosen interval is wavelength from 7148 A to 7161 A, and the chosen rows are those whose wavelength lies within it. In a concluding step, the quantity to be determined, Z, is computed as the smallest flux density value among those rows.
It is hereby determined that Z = 0.985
